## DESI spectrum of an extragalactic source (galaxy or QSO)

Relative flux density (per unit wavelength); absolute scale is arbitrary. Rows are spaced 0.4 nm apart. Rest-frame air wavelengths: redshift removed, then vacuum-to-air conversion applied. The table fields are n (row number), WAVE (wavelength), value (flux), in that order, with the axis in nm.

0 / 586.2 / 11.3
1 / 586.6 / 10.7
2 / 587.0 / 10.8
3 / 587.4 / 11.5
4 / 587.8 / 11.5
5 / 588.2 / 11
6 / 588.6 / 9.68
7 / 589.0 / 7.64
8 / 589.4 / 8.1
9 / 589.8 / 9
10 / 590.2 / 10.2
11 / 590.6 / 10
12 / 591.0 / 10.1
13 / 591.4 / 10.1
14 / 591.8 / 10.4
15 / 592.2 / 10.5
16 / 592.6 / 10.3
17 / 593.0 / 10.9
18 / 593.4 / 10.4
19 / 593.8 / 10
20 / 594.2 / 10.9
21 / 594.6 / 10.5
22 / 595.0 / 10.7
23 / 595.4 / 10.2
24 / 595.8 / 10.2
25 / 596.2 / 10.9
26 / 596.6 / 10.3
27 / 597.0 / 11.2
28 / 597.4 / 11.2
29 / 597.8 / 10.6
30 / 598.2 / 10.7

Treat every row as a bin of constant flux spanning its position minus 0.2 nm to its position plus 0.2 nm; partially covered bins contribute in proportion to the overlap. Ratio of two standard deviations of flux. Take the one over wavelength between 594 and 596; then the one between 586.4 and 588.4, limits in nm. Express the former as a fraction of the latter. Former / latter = 0.8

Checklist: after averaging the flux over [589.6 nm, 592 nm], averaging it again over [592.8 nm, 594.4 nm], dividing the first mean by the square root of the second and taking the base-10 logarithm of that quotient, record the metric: 0.487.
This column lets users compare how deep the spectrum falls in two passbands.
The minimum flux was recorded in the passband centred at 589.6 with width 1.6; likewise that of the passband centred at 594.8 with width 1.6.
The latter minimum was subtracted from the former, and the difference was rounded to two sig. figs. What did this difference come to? -2.6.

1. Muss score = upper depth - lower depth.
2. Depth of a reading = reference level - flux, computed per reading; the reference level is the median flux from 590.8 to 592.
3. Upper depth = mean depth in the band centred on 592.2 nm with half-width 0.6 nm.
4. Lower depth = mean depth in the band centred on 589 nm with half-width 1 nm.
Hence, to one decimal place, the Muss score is -1.3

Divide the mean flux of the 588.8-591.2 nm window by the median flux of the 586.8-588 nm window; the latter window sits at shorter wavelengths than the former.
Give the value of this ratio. 0.80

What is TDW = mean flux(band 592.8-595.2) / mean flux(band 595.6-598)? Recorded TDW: 0.98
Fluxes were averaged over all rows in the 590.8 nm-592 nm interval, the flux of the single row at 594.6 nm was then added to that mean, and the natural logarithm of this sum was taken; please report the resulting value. 3.03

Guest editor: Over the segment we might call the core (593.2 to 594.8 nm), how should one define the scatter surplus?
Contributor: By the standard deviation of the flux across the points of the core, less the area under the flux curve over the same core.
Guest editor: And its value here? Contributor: -16.4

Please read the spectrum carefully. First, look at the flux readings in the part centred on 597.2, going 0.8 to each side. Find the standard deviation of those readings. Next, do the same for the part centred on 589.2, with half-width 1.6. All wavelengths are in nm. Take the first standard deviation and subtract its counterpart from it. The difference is -0.9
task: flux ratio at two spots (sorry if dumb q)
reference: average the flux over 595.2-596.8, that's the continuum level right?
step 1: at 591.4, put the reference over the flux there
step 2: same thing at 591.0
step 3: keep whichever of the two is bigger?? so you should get 1.03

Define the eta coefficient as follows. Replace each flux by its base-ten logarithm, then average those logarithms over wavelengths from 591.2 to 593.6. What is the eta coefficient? 1.02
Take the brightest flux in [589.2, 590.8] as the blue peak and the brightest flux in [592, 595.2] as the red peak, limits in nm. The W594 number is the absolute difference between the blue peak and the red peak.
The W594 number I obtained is 0.7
